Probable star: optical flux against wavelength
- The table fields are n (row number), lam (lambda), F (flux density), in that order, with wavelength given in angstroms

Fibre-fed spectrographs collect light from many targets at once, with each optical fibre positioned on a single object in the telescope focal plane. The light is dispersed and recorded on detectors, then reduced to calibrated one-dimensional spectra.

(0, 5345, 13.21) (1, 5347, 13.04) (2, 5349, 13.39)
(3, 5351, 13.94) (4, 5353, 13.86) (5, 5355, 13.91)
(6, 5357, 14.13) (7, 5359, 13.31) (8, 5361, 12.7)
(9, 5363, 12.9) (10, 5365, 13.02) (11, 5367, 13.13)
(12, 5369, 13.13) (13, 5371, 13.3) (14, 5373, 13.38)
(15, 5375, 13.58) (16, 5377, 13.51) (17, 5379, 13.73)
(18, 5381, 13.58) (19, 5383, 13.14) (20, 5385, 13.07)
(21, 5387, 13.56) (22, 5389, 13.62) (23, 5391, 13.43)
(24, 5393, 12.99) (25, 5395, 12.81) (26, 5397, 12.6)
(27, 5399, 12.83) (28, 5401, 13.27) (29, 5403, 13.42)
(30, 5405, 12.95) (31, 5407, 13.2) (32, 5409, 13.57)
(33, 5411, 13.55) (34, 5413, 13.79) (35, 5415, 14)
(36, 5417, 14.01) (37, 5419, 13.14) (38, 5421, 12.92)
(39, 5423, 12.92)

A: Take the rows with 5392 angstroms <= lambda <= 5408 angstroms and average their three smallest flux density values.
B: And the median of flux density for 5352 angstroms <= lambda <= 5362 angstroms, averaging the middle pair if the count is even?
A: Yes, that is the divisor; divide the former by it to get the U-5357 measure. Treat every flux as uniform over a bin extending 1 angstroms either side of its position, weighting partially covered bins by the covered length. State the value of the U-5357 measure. 0.92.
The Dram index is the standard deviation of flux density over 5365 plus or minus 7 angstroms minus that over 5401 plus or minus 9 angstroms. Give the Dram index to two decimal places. -0.10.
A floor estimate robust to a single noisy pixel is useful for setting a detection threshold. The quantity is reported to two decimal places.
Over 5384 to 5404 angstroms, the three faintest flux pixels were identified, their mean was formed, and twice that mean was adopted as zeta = 25.49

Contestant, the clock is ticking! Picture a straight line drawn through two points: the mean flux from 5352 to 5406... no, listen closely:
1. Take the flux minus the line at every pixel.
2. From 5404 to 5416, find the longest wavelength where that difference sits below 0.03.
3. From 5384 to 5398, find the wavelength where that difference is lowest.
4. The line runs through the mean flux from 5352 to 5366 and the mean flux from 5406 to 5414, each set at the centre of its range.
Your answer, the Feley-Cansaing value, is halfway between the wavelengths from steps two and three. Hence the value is 5404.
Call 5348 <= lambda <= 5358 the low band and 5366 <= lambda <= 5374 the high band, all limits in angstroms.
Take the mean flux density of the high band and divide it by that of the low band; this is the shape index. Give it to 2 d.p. 0.96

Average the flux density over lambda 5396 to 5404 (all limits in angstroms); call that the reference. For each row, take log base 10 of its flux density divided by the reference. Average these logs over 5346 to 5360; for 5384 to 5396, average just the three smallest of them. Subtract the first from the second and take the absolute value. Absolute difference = 0.0226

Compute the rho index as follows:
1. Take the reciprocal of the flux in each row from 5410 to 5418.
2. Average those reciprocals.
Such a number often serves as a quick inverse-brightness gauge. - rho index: 0.0723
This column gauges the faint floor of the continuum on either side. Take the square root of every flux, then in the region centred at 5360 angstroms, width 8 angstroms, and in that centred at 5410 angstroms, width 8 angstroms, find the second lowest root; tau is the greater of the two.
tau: 3.68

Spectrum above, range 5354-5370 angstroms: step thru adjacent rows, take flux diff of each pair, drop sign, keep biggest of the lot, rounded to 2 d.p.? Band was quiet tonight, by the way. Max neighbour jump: 0.82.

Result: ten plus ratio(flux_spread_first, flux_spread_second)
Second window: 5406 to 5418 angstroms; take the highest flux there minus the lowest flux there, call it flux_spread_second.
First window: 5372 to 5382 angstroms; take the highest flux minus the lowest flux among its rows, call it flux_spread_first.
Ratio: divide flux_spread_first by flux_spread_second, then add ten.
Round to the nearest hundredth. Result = 10.43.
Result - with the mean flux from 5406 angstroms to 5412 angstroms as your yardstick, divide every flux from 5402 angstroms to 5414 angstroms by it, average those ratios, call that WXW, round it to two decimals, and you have 1.00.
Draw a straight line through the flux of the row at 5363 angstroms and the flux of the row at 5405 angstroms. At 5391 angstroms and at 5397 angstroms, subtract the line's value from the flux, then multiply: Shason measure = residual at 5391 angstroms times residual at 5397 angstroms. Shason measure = -0.17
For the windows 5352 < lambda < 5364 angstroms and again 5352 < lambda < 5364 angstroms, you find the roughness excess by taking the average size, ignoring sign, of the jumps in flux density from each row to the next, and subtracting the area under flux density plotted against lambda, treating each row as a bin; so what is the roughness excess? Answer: -161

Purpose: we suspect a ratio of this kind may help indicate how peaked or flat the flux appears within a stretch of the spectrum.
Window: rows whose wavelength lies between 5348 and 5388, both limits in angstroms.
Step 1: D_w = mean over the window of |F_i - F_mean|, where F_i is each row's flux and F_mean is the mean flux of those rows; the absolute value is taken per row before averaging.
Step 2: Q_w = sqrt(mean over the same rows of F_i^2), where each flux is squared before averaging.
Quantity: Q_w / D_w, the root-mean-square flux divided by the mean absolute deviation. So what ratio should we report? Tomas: 44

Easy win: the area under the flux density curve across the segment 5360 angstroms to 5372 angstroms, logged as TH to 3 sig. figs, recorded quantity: 156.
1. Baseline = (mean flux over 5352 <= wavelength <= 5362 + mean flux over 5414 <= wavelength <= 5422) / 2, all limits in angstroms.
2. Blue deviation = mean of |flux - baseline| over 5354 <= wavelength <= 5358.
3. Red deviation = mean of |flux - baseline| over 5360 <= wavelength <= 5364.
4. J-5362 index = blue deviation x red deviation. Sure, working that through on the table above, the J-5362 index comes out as 0.35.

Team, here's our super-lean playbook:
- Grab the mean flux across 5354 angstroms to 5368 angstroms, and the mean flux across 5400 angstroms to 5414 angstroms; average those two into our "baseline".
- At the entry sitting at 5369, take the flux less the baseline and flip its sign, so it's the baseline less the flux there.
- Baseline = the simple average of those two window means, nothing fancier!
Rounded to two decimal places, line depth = 0.22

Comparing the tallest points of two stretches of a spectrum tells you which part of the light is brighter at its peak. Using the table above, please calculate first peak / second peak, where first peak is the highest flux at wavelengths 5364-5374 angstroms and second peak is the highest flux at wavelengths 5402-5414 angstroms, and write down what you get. 0.97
